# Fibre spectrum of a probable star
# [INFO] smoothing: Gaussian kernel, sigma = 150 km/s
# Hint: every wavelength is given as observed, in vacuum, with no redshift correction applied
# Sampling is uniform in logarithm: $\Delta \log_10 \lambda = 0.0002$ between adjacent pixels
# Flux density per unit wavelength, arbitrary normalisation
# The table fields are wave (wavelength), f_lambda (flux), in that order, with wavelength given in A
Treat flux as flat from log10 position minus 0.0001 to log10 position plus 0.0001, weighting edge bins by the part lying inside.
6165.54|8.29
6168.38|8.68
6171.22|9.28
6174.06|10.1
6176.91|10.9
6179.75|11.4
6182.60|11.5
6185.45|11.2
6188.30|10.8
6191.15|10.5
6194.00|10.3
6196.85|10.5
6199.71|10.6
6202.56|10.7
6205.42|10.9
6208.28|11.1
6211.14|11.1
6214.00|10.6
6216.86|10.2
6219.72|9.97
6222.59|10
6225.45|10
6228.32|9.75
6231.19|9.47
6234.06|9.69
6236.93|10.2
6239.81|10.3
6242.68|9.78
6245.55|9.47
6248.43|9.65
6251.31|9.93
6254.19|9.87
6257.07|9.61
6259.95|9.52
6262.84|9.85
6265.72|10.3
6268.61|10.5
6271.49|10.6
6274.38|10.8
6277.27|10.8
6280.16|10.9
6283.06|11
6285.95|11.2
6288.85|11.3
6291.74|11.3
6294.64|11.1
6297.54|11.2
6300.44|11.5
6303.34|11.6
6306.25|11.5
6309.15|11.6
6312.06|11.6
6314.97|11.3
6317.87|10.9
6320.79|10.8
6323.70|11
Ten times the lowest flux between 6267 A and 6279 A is 105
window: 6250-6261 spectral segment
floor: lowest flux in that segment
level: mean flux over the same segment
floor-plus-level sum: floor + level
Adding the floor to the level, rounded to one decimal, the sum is 19.3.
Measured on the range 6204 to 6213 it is 21.9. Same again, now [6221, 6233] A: 19.3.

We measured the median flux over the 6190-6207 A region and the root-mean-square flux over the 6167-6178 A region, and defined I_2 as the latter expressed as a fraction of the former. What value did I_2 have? 0.93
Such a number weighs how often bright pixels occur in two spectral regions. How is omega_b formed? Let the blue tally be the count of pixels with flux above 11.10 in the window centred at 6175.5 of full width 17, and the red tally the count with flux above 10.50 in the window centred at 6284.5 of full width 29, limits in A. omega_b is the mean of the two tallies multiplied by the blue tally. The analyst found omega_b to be 12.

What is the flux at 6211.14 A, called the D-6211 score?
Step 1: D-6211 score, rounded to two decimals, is 11.10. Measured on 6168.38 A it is 8.68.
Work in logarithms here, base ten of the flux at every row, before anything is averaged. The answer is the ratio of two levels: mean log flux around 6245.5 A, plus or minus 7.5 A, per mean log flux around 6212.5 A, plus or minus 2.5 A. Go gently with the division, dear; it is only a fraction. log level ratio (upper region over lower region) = 0.96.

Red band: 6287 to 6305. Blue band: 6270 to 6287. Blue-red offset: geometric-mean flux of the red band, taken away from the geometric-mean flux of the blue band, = -0.5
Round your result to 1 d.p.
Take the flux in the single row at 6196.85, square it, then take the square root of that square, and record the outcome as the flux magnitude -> 10.5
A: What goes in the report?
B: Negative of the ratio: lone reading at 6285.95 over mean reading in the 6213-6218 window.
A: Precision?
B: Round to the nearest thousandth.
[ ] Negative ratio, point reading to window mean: -1.077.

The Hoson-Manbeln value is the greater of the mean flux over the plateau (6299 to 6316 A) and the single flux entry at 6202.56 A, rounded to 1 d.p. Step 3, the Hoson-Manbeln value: 11.5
